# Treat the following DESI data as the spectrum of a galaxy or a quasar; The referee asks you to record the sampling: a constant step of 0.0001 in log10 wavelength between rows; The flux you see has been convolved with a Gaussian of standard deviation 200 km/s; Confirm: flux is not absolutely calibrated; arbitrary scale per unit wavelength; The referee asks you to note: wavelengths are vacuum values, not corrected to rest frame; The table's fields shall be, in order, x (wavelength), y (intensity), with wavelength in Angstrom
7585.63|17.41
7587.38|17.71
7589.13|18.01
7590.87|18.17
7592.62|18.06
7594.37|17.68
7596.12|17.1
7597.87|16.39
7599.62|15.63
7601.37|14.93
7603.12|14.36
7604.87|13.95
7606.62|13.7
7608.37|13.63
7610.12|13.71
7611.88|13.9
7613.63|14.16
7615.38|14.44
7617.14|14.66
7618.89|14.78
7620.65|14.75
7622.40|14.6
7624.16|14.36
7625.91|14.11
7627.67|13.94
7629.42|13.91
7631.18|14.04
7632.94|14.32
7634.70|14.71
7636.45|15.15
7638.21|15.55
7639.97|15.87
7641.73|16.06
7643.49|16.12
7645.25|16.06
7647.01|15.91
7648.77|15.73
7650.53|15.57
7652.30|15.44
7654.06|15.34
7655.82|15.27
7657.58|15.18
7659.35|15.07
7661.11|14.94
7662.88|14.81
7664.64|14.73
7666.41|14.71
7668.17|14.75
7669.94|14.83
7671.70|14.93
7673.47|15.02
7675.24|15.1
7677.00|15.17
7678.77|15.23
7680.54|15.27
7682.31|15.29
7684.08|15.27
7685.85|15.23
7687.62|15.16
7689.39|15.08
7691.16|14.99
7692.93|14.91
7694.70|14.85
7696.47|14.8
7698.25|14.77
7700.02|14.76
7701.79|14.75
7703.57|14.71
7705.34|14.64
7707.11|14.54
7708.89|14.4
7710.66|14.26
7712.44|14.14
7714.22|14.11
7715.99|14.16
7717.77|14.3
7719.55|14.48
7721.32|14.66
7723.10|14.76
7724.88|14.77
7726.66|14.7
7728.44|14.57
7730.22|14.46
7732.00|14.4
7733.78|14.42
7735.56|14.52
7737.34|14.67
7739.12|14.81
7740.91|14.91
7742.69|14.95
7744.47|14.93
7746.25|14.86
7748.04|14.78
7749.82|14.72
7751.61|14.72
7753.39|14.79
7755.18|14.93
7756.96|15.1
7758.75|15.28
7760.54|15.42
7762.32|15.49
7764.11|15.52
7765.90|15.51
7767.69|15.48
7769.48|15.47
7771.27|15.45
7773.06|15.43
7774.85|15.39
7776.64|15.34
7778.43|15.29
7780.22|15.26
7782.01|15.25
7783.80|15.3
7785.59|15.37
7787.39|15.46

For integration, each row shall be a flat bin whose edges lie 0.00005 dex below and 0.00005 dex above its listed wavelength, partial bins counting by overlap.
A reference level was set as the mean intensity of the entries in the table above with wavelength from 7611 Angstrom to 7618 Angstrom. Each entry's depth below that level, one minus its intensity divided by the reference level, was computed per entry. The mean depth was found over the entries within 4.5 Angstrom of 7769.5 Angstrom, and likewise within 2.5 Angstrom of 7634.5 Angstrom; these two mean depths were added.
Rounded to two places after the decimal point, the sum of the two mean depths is -0.11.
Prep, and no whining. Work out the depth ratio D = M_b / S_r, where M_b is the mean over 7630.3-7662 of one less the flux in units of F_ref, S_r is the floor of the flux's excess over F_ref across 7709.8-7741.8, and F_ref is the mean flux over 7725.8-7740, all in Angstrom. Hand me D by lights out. 0.12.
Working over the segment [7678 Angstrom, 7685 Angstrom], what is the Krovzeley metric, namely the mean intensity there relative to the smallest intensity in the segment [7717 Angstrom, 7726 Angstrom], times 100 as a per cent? 107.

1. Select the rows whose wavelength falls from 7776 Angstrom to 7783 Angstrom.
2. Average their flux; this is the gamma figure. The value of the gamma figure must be 15.3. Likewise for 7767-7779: 15.4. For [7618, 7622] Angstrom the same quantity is 14.8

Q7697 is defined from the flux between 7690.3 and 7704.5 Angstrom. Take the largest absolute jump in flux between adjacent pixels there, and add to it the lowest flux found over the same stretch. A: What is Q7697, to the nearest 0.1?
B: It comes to 14.8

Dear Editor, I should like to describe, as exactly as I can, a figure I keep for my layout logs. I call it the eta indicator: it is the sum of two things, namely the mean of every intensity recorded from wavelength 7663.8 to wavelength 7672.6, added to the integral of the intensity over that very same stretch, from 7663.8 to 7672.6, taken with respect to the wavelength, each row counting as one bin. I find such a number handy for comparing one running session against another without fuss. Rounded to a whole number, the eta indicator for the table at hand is 145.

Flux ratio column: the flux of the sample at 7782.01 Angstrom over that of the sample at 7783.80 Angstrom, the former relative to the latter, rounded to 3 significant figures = 0.997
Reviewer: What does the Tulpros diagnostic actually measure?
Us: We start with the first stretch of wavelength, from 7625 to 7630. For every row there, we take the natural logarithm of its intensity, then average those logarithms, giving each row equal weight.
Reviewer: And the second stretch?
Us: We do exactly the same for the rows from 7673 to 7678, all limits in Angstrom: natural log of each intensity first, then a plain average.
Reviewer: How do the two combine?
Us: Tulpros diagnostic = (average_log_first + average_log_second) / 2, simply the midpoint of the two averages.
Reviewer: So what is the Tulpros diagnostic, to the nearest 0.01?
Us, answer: 2.68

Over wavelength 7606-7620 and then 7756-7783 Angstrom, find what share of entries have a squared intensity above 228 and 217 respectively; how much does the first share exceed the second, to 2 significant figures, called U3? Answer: -1.0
